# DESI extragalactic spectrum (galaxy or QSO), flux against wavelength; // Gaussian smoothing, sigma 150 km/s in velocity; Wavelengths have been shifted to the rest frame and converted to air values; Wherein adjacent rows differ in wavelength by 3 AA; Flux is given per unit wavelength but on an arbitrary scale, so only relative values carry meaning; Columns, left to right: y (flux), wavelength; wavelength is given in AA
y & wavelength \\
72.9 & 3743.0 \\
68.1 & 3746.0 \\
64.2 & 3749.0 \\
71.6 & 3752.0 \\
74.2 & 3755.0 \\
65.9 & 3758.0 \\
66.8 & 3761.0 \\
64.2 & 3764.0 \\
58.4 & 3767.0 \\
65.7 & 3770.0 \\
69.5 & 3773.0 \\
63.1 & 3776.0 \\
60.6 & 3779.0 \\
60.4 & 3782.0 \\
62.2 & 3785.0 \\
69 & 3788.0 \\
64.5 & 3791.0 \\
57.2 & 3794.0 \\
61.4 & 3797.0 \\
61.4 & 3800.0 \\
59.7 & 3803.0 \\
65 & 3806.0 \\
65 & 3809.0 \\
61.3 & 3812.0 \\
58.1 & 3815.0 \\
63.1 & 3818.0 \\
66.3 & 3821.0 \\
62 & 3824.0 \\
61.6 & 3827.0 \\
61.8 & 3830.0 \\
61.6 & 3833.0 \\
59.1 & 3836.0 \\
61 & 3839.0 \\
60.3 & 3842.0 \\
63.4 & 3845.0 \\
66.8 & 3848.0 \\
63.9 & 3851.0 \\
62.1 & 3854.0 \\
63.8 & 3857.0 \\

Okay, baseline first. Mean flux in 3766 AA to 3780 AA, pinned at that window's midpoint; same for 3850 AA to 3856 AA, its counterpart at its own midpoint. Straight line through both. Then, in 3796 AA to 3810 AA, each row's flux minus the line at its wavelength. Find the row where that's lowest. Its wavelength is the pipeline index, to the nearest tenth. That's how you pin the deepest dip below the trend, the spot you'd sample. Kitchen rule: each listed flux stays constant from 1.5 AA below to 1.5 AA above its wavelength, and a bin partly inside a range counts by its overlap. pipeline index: 3803.0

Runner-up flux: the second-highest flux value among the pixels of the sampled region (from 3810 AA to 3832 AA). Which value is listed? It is 63.1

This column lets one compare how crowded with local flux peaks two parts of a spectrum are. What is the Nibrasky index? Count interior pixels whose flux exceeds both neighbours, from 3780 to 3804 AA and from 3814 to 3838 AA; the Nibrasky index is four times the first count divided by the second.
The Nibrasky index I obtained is 2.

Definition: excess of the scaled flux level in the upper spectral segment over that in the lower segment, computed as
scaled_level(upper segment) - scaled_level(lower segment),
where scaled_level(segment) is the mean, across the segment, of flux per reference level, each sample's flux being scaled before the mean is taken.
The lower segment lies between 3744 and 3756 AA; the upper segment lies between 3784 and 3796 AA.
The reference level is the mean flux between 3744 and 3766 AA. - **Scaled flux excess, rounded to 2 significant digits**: -0.093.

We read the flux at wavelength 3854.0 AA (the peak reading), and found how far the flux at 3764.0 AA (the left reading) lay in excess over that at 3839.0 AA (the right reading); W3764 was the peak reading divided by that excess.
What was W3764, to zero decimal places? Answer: 19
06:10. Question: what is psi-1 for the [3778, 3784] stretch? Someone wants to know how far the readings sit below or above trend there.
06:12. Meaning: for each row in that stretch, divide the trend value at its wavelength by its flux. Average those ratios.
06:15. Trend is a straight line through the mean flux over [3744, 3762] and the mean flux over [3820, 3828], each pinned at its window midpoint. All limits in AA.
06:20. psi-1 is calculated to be 1.10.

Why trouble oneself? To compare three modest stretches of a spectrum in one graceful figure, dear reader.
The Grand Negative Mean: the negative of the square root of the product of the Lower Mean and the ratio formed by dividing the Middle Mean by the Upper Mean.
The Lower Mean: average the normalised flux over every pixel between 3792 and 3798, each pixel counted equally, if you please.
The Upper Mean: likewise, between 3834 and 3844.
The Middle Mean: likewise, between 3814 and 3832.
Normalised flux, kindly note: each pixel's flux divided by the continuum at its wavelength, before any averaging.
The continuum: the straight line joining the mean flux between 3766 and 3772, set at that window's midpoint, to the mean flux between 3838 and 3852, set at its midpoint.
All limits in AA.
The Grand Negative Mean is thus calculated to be -0.99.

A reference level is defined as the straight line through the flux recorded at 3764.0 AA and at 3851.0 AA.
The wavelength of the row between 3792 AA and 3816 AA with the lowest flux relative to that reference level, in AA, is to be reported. 3794.0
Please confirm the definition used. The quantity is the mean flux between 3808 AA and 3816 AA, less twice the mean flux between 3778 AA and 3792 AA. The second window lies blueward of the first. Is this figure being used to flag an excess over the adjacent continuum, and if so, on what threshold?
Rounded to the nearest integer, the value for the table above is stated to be -65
